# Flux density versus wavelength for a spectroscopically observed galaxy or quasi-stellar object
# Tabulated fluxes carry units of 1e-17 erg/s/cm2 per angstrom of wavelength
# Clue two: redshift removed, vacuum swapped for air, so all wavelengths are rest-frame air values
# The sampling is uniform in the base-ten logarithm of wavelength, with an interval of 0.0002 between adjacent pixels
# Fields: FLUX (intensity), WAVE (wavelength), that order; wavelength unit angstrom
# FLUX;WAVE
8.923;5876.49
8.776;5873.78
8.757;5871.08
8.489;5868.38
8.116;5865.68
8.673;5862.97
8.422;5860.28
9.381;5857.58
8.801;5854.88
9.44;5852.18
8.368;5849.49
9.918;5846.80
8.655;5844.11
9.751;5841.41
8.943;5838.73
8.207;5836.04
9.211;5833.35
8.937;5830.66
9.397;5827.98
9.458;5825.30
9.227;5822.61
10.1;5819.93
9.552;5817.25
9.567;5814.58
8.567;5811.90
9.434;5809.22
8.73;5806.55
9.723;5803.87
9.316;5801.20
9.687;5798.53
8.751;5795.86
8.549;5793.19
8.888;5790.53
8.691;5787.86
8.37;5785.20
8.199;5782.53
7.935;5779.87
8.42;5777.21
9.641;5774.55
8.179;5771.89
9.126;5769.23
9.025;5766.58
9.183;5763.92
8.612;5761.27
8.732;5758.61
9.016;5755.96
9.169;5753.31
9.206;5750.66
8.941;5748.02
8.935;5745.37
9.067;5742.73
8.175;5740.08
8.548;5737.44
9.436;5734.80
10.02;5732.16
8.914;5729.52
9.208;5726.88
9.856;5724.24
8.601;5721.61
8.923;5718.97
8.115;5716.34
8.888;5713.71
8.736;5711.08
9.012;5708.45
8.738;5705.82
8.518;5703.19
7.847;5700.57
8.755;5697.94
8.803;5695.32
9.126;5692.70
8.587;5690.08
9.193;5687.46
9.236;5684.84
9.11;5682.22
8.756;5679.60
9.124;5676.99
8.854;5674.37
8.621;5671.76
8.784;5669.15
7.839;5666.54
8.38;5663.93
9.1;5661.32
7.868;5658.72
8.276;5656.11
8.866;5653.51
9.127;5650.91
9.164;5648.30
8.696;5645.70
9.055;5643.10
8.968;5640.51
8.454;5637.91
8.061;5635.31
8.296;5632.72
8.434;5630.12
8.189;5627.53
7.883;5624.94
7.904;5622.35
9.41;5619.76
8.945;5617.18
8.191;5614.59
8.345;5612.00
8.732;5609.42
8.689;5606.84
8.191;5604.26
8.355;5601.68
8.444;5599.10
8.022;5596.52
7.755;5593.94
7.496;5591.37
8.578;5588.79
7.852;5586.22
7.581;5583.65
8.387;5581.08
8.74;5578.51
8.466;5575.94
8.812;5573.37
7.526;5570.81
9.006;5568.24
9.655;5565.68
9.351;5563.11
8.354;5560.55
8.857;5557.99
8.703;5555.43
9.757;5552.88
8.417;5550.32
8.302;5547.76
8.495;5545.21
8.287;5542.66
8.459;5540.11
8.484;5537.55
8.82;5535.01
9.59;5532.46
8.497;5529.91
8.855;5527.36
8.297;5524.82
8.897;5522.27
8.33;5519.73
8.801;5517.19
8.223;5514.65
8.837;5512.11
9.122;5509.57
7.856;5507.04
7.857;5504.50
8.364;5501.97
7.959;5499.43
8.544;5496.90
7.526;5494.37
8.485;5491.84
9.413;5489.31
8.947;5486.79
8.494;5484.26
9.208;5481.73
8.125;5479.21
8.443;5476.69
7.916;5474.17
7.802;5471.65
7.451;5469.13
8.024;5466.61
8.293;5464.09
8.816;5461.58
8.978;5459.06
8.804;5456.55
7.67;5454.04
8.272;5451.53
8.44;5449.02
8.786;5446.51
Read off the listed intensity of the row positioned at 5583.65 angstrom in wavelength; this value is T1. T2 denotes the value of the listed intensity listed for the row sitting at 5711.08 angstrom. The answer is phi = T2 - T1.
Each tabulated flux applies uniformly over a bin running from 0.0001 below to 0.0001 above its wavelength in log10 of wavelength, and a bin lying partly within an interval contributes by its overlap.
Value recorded 1.2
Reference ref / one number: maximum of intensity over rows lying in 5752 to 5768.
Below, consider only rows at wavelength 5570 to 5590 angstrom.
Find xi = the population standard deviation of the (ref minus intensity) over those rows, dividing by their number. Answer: 0.48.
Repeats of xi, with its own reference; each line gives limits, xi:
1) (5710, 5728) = 0.50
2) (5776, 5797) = 0.29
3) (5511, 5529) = 0.28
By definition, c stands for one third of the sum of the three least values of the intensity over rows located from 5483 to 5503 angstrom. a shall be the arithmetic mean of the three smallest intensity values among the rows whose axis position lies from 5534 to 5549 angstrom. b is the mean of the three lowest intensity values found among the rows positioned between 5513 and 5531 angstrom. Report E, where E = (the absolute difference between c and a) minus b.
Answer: -7.88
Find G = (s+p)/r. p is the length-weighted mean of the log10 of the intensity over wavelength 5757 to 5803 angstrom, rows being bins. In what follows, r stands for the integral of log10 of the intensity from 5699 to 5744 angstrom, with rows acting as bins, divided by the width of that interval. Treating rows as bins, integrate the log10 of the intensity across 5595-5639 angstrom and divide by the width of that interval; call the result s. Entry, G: 1.97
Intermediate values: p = 0.944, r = 0.946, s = 0.92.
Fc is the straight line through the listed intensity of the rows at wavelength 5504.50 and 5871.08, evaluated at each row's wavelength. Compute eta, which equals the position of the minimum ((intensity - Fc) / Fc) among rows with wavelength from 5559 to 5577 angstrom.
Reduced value 5570.81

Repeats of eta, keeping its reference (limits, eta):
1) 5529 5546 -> 5542.66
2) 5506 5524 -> 5507.04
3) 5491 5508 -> 5494.37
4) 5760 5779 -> 5771.89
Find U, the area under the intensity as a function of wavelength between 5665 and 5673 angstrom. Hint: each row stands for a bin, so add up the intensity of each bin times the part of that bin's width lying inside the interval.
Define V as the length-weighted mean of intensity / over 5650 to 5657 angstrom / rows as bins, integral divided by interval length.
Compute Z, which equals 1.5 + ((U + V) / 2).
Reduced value 39.5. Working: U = 67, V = 8.8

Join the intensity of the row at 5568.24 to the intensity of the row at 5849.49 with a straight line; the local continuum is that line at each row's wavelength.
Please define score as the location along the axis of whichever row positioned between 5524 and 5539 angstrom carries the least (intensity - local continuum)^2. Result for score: 5527.36 angstrom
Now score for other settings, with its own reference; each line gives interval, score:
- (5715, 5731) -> 5721.61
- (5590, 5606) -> 5599.10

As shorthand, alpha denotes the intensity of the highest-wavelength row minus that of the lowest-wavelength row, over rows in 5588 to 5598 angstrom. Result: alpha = -0.6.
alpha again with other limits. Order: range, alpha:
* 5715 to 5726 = 1.7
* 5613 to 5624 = -0.3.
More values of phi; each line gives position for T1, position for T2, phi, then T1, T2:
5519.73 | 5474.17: -0.4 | 8.33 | 7.916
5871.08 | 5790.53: 0.1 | 8.757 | 8.888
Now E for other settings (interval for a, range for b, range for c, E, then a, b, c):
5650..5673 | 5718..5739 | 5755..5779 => -8.28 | 7.99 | 8.7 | 8.40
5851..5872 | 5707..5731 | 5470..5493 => -8.09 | 8.34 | 8.5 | 7.95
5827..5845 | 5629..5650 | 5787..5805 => -8.20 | 8.60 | 8.3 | 8.66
